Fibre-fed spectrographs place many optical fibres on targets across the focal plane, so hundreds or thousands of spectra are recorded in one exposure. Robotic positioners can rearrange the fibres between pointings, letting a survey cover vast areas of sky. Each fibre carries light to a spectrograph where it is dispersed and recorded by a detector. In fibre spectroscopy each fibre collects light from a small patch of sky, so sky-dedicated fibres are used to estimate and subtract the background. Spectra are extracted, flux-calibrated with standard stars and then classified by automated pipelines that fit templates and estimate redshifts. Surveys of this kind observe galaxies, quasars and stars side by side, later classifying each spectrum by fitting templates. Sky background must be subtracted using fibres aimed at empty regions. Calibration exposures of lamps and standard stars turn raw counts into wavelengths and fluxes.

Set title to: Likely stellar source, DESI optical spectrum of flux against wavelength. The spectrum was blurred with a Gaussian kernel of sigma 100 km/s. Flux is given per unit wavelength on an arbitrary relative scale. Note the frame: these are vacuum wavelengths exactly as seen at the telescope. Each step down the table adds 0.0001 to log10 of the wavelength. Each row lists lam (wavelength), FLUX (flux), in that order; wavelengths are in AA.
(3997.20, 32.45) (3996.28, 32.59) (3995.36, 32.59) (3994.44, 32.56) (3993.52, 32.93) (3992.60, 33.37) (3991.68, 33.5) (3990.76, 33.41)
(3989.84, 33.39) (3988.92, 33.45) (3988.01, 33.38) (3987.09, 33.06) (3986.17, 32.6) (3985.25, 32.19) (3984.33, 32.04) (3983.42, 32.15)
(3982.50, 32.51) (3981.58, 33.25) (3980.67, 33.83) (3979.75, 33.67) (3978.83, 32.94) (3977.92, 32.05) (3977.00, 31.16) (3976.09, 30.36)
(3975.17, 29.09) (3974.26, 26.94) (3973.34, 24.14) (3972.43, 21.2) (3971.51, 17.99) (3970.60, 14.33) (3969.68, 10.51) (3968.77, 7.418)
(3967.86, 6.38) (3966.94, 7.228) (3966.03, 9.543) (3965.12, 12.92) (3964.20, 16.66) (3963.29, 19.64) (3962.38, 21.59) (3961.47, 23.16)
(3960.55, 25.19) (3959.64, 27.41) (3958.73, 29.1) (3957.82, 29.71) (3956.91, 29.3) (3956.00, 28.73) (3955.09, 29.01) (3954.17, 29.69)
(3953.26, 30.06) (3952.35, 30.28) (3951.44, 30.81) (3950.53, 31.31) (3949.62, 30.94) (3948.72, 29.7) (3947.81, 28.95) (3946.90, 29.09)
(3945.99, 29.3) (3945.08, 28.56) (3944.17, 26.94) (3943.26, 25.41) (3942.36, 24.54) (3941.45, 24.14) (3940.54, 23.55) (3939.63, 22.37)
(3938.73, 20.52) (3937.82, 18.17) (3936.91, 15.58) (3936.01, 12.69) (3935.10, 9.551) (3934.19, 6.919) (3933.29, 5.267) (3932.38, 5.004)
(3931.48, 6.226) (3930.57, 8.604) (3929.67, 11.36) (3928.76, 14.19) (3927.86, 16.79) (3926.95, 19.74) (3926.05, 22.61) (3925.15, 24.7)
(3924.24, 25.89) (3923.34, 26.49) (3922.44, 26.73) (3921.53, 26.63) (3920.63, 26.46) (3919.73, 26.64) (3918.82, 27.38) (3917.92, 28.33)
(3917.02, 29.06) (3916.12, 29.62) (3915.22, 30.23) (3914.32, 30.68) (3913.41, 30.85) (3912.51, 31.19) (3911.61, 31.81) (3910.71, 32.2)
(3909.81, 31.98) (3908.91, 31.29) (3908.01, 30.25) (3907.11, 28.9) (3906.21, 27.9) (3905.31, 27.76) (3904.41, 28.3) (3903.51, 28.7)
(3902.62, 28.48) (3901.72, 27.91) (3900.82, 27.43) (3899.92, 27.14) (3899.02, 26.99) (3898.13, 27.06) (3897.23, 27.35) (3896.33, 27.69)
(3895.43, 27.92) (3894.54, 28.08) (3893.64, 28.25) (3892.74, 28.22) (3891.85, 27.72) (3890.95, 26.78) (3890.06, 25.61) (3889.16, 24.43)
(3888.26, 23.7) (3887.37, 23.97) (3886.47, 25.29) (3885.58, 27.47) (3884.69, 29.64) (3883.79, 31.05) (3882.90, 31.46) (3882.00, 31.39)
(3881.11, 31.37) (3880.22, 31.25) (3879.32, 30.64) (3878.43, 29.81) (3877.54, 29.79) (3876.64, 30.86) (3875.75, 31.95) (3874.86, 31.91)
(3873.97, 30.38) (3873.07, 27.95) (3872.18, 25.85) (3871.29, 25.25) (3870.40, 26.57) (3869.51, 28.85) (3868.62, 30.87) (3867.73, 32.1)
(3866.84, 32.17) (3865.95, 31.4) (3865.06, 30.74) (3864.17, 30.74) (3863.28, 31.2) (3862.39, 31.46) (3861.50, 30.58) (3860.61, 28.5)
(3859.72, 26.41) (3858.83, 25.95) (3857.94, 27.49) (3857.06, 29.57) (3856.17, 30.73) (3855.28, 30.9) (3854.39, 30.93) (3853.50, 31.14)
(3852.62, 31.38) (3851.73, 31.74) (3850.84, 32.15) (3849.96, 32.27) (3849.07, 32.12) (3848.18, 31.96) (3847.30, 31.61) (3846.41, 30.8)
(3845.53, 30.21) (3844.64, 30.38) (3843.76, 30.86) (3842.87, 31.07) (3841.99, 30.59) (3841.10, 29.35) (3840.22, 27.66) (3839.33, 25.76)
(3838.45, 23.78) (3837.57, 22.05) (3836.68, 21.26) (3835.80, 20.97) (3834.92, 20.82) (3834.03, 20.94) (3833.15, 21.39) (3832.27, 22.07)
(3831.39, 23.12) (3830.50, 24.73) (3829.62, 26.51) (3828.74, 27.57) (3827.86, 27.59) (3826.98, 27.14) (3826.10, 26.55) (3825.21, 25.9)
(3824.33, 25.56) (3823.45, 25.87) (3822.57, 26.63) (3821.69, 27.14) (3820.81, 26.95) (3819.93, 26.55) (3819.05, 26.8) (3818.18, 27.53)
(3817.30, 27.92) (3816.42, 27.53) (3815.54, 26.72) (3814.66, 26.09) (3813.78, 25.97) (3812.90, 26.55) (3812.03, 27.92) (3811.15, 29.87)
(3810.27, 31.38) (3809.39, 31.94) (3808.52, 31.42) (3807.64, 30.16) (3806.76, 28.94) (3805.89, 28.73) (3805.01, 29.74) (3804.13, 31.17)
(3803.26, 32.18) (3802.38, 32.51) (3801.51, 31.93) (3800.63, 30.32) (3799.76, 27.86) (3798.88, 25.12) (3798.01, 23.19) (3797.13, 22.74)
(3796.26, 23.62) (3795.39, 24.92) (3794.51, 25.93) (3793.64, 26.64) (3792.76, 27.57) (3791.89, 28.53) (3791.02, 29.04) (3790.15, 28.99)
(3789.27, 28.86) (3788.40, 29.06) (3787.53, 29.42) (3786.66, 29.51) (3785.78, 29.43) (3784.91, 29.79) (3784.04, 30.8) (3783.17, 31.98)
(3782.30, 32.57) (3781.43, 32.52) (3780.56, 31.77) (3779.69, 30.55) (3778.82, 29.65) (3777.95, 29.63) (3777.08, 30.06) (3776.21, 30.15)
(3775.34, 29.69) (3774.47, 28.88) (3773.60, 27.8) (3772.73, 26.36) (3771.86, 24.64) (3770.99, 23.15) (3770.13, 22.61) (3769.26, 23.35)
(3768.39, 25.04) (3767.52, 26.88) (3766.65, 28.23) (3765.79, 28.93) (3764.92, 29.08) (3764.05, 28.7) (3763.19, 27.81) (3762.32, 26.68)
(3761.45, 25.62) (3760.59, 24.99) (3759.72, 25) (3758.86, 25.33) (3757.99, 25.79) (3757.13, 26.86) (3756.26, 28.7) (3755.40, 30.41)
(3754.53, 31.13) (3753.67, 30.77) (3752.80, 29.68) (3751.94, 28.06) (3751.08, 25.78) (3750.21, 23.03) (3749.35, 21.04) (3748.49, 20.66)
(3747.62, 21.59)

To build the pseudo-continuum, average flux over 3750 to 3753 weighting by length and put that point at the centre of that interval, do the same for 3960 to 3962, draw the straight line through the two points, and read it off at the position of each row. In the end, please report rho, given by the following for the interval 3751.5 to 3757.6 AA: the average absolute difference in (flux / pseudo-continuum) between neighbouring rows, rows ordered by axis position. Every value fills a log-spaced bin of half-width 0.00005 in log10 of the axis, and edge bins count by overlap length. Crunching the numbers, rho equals 0.046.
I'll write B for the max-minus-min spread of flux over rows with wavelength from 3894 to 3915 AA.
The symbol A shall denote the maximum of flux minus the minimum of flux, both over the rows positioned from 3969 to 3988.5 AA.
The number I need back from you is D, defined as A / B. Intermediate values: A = 23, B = 5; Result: 4.5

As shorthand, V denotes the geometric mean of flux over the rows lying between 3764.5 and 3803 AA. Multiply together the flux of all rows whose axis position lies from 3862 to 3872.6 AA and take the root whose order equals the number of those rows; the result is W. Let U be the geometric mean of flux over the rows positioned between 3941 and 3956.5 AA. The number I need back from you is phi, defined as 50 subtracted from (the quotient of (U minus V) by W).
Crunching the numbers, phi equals -50.0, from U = 28.6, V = 28.0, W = 29.7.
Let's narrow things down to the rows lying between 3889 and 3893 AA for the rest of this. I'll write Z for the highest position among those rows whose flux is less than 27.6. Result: 3890.95 AA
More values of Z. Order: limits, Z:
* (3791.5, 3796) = 3795.39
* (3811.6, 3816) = 3815.54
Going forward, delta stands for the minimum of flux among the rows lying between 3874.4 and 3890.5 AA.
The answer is 23.7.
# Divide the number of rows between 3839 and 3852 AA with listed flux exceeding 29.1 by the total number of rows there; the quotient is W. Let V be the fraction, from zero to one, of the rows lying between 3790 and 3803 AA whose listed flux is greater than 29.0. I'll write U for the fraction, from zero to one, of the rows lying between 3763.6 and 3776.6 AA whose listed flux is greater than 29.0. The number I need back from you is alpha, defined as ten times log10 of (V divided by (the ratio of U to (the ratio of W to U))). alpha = 8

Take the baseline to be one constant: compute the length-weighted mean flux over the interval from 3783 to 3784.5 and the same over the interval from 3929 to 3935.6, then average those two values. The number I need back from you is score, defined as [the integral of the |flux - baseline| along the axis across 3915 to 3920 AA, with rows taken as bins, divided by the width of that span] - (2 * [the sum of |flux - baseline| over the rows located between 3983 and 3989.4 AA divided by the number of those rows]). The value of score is -17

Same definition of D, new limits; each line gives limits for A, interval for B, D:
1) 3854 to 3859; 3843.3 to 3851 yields 2.4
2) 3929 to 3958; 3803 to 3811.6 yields 7.6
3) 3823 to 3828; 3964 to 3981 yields 0.1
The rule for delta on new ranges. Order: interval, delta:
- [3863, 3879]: 25.25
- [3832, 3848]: 20.82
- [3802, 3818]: 25.97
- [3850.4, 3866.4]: 25.95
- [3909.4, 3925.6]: 24.7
